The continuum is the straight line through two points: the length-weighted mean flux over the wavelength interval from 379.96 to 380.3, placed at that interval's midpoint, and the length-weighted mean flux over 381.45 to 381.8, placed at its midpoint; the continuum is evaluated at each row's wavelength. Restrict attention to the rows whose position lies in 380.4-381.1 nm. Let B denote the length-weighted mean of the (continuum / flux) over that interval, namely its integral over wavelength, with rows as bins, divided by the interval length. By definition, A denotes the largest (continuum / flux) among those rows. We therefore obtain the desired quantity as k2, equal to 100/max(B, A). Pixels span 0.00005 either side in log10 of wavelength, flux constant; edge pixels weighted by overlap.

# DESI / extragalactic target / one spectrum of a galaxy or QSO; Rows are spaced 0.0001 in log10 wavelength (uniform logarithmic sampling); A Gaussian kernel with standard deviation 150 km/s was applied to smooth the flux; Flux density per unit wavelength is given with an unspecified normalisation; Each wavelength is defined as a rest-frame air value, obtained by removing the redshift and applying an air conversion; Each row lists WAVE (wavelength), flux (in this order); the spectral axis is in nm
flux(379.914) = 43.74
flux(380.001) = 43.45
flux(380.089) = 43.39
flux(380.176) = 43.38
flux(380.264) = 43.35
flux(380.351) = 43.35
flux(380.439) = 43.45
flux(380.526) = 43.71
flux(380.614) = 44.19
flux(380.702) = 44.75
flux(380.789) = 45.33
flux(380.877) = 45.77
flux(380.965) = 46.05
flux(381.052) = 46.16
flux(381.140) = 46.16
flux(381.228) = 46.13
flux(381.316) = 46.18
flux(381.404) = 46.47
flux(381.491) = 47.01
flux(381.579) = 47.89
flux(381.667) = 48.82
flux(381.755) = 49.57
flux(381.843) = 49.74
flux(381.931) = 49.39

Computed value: 97.9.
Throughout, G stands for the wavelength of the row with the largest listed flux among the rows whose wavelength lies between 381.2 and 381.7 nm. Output 381.667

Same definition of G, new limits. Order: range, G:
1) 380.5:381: 380.965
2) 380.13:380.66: 380.614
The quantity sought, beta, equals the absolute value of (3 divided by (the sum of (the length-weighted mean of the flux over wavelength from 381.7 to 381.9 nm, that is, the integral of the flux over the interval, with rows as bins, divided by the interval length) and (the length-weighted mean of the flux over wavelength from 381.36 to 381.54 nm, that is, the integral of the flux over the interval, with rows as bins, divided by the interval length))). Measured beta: 0.0311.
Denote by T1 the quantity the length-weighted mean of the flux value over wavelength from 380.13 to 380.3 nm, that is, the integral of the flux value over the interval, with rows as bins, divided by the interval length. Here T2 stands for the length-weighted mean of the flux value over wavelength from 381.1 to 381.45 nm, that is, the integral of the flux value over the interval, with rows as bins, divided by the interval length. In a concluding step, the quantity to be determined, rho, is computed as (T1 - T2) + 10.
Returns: 7.1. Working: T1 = 43.4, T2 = 46.3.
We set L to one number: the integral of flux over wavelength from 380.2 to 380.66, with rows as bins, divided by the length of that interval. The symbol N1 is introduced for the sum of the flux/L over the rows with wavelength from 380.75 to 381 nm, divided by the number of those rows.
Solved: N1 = 1.049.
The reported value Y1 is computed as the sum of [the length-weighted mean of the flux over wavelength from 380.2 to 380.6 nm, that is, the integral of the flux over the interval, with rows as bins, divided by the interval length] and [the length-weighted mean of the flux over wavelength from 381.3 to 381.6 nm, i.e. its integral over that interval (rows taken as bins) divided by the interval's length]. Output 90.5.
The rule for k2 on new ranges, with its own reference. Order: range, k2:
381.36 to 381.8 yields 97.7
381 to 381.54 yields 97.7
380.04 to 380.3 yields 99.0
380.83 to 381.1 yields 99.5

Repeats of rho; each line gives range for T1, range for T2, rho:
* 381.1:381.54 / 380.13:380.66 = 12.8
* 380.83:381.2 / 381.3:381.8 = 8.2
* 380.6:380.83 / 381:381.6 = 8.3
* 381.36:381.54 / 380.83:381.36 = 10.9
